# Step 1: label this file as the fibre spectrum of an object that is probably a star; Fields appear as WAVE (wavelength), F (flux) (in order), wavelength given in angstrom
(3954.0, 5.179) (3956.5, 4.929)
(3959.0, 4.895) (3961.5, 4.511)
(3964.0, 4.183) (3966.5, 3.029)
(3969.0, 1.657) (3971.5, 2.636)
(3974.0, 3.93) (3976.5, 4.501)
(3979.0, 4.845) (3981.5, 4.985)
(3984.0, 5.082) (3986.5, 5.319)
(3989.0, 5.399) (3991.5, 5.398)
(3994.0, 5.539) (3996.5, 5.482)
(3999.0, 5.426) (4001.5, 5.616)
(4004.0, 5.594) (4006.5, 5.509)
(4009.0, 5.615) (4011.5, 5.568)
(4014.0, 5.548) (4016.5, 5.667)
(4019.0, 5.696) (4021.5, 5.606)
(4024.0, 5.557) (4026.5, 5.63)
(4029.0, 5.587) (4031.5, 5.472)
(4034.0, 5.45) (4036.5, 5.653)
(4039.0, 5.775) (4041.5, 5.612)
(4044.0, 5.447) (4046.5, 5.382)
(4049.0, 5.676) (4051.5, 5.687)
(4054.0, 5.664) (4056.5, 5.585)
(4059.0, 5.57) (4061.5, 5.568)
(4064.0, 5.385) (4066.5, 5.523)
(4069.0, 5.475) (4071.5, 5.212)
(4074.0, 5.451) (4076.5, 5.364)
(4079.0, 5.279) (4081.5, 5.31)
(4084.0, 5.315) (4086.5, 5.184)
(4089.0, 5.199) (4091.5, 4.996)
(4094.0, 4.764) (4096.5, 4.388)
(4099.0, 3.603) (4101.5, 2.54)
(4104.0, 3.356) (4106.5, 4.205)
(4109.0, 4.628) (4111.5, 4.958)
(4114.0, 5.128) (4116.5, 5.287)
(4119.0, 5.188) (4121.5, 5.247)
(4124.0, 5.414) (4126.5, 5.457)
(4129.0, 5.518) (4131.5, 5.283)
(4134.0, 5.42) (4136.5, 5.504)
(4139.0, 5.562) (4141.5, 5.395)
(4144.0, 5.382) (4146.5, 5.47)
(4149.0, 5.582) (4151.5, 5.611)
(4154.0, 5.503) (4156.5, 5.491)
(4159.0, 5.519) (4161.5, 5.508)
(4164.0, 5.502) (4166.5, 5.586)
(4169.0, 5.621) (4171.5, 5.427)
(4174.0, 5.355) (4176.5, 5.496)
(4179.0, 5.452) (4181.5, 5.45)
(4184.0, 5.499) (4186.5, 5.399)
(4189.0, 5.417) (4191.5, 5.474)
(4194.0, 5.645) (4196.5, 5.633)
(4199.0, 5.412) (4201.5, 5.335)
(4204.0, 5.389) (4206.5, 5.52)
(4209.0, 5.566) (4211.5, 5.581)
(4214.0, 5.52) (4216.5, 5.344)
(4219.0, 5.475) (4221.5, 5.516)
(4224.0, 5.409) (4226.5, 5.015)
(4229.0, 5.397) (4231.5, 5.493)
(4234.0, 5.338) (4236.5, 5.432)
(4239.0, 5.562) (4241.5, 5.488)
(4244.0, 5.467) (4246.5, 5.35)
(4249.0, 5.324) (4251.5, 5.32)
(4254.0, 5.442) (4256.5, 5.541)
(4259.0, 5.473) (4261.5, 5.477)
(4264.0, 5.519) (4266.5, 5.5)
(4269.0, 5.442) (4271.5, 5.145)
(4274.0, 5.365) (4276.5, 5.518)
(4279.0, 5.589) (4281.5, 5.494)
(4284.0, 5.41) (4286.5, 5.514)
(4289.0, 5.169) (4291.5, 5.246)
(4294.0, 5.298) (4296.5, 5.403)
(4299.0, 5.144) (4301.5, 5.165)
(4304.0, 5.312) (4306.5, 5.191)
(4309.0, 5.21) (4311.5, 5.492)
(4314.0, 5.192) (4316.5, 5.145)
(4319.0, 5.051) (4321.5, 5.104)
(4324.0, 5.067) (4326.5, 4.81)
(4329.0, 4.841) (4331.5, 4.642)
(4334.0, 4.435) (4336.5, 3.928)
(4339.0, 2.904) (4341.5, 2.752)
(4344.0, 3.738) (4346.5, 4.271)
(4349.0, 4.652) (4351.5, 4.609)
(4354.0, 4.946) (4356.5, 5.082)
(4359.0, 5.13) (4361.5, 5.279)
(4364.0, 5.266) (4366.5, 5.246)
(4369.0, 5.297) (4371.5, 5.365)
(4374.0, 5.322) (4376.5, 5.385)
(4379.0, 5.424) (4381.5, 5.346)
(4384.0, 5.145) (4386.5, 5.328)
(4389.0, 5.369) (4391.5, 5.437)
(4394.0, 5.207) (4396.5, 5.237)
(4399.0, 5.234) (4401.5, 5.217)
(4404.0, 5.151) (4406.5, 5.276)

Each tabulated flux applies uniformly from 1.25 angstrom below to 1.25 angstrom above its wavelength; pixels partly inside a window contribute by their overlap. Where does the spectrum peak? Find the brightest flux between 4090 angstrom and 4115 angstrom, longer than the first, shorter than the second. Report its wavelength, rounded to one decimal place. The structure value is 4114.0 angstrom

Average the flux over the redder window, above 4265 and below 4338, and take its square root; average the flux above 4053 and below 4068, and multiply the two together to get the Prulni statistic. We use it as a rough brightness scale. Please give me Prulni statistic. 12.6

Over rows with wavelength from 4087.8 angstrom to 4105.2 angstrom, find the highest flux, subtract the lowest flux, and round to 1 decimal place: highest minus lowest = 2.7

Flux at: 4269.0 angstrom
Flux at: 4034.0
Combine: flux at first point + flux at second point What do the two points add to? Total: 10.9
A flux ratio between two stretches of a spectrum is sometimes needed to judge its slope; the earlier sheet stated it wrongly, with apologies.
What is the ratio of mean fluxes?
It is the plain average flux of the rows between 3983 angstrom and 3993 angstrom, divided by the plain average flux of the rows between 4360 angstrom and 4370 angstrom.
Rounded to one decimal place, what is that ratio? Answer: 1.0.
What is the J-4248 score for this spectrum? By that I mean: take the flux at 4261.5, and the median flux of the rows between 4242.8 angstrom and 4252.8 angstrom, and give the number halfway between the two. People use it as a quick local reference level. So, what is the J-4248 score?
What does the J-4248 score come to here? 5.41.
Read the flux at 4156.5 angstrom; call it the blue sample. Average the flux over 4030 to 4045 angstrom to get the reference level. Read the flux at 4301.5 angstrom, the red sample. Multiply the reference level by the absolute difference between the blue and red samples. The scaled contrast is 1.8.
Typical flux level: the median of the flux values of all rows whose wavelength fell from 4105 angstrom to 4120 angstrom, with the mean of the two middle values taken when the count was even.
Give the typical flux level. 5.04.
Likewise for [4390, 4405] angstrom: 5.23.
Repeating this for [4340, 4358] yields 4.61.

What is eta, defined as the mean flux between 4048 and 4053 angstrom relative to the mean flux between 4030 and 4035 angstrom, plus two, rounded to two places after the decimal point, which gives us 3.04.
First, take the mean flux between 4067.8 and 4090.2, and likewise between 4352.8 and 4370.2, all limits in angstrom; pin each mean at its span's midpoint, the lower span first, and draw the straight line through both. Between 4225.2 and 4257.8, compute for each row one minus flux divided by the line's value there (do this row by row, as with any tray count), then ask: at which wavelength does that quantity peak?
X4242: 4226.5 angstrom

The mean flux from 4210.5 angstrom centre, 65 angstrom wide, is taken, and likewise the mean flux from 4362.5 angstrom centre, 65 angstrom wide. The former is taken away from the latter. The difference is -0.6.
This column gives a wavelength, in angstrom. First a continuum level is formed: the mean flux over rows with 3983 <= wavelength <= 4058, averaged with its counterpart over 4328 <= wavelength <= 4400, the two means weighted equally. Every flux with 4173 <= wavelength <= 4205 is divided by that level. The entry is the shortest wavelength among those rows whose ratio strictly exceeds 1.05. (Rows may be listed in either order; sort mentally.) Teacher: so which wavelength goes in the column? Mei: 4176.5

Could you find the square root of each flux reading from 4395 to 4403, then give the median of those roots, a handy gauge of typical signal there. 2.29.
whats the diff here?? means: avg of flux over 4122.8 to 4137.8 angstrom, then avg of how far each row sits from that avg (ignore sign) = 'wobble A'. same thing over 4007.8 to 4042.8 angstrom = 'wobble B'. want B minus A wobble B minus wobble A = 0.002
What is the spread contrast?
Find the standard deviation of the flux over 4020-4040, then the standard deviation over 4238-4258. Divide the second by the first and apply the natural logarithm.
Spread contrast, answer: -0.1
